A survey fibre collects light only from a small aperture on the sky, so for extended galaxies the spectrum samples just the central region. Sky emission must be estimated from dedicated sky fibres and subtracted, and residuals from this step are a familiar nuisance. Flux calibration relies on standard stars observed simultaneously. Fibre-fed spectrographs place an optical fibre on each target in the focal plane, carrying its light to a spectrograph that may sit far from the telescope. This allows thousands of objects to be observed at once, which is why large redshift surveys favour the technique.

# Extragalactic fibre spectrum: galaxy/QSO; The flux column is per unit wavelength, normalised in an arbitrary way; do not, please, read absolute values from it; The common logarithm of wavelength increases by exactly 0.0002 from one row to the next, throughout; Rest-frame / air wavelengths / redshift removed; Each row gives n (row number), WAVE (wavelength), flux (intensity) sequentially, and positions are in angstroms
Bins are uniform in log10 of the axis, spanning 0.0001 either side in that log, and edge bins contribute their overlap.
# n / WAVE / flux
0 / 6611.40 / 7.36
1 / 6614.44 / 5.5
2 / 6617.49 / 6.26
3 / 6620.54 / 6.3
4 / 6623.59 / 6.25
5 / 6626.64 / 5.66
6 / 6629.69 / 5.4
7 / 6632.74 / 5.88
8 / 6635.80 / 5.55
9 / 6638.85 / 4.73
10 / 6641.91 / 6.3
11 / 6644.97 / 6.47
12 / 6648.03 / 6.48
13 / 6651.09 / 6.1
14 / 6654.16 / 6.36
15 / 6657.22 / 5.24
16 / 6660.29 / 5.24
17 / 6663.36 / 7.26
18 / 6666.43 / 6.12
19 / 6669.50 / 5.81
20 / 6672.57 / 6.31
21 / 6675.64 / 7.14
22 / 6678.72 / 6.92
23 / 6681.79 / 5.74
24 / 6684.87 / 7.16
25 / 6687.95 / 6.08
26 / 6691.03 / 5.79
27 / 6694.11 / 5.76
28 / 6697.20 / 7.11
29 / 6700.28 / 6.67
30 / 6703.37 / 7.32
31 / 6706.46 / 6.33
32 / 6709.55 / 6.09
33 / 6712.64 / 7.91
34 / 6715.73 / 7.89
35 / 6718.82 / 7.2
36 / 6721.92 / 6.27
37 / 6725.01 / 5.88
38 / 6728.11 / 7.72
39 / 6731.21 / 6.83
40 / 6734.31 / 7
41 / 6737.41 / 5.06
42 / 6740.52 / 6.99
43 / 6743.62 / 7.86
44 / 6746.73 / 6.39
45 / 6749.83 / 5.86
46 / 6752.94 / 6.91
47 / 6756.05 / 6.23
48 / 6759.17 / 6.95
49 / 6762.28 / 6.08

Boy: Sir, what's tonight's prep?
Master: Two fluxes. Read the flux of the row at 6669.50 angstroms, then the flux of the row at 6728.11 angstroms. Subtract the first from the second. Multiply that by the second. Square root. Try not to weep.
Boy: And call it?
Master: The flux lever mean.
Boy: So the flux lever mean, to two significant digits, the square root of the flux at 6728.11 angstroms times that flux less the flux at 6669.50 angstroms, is 3.8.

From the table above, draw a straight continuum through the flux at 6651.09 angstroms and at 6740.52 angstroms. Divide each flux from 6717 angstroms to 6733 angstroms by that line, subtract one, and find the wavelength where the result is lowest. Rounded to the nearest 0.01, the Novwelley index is 6725.01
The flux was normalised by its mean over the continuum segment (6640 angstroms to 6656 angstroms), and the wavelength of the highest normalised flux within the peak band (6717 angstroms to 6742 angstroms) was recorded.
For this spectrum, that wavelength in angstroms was 6728.11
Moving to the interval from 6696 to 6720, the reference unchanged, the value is 6712.64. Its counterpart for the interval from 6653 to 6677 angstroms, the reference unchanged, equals 6663.36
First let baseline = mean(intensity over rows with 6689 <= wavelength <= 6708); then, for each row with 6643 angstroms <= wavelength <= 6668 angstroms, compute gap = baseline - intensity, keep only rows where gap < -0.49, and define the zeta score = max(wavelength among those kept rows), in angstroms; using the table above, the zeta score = 6663.36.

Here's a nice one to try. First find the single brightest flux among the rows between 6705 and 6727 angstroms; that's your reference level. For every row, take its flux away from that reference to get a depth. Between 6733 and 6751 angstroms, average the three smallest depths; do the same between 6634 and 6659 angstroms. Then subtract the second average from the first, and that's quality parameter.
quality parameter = -0.85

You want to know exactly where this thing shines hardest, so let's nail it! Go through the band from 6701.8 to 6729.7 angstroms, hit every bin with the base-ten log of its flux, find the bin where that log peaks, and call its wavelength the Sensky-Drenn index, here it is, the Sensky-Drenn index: 6712.64 angstroms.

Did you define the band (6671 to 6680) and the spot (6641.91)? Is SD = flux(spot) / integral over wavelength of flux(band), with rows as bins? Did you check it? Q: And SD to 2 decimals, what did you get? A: 0.10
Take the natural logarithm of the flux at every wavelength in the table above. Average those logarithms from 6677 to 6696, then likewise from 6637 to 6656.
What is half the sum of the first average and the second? 1.81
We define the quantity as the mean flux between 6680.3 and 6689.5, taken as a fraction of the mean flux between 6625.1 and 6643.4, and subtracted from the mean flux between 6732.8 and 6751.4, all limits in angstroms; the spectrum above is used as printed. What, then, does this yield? 5.39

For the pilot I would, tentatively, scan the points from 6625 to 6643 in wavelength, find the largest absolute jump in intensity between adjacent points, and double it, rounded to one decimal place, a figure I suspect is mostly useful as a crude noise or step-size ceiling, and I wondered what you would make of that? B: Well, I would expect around 3.1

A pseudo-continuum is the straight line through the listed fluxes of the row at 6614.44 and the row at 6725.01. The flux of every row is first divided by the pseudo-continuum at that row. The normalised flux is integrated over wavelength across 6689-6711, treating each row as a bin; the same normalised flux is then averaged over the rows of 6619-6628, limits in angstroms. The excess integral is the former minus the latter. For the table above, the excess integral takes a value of 23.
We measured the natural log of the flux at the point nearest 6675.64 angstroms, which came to 1.97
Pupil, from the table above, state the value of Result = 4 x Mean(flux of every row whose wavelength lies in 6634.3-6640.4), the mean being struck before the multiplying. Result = 20.6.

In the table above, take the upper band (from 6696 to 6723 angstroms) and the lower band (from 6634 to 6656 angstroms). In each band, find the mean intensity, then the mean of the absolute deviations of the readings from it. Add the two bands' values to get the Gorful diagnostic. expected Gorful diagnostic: 1.06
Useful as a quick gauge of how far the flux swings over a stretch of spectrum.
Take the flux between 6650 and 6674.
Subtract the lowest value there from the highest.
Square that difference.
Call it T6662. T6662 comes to 4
